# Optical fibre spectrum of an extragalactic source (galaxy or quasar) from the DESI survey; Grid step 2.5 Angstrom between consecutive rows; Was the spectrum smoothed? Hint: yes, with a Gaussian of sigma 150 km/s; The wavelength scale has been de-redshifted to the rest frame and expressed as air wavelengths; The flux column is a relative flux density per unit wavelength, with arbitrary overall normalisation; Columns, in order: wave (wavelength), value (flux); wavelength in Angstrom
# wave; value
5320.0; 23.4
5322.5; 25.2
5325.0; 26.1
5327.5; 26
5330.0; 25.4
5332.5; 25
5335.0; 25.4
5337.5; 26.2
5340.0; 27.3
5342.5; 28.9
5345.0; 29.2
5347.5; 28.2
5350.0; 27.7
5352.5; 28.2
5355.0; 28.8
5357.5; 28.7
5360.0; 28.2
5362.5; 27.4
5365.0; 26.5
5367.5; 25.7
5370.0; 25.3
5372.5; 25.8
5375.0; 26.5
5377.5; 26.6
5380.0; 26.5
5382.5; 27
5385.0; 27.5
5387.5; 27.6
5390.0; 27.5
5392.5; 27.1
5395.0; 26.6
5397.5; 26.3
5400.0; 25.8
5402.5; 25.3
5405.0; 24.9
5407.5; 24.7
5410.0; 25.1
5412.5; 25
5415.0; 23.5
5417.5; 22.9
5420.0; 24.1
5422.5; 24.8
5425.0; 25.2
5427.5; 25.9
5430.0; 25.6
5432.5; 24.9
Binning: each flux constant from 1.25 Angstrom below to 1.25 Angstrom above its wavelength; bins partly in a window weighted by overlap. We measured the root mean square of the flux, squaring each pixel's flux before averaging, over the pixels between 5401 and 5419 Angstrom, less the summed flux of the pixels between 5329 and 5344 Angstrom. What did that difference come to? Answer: -134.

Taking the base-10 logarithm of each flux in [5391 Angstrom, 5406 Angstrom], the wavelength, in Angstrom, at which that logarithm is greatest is 5392.5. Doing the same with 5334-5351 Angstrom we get 5345.0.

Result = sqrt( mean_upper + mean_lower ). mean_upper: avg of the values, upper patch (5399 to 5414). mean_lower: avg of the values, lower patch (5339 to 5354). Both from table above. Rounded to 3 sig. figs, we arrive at 7.31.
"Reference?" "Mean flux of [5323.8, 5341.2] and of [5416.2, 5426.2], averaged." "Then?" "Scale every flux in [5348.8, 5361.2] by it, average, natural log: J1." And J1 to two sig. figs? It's 0.12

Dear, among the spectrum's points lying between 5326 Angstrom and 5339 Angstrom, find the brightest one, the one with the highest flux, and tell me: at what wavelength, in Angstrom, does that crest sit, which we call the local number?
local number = 5337.5 Angstrom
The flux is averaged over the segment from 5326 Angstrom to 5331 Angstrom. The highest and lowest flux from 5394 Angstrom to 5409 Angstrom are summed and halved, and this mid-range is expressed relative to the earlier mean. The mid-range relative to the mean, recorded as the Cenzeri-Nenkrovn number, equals 1.00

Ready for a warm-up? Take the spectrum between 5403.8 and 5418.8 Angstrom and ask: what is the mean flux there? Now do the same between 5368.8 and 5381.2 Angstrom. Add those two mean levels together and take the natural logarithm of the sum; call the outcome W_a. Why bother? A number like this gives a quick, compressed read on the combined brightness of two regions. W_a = 3.92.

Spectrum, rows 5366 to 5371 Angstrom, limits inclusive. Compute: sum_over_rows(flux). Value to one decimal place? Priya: 51.0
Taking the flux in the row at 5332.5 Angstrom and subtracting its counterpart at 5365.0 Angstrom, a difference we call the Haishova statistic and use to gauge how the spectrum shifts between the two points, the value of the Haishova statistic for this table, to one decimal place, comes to -1.5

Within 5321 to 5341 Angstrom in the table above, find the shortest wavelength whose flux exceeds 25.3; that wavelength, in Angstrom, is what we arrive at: 5325.0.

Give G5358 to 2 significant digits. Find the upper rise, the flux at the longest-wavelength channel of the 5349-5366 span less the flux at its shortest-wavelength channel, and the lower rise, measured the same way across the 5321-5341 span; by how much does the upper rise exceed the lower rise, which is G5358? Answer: -3.3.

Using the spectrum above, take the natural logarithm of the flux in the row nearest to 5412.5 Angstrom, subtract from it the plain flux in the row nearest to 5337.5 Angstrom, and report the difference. -23.0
